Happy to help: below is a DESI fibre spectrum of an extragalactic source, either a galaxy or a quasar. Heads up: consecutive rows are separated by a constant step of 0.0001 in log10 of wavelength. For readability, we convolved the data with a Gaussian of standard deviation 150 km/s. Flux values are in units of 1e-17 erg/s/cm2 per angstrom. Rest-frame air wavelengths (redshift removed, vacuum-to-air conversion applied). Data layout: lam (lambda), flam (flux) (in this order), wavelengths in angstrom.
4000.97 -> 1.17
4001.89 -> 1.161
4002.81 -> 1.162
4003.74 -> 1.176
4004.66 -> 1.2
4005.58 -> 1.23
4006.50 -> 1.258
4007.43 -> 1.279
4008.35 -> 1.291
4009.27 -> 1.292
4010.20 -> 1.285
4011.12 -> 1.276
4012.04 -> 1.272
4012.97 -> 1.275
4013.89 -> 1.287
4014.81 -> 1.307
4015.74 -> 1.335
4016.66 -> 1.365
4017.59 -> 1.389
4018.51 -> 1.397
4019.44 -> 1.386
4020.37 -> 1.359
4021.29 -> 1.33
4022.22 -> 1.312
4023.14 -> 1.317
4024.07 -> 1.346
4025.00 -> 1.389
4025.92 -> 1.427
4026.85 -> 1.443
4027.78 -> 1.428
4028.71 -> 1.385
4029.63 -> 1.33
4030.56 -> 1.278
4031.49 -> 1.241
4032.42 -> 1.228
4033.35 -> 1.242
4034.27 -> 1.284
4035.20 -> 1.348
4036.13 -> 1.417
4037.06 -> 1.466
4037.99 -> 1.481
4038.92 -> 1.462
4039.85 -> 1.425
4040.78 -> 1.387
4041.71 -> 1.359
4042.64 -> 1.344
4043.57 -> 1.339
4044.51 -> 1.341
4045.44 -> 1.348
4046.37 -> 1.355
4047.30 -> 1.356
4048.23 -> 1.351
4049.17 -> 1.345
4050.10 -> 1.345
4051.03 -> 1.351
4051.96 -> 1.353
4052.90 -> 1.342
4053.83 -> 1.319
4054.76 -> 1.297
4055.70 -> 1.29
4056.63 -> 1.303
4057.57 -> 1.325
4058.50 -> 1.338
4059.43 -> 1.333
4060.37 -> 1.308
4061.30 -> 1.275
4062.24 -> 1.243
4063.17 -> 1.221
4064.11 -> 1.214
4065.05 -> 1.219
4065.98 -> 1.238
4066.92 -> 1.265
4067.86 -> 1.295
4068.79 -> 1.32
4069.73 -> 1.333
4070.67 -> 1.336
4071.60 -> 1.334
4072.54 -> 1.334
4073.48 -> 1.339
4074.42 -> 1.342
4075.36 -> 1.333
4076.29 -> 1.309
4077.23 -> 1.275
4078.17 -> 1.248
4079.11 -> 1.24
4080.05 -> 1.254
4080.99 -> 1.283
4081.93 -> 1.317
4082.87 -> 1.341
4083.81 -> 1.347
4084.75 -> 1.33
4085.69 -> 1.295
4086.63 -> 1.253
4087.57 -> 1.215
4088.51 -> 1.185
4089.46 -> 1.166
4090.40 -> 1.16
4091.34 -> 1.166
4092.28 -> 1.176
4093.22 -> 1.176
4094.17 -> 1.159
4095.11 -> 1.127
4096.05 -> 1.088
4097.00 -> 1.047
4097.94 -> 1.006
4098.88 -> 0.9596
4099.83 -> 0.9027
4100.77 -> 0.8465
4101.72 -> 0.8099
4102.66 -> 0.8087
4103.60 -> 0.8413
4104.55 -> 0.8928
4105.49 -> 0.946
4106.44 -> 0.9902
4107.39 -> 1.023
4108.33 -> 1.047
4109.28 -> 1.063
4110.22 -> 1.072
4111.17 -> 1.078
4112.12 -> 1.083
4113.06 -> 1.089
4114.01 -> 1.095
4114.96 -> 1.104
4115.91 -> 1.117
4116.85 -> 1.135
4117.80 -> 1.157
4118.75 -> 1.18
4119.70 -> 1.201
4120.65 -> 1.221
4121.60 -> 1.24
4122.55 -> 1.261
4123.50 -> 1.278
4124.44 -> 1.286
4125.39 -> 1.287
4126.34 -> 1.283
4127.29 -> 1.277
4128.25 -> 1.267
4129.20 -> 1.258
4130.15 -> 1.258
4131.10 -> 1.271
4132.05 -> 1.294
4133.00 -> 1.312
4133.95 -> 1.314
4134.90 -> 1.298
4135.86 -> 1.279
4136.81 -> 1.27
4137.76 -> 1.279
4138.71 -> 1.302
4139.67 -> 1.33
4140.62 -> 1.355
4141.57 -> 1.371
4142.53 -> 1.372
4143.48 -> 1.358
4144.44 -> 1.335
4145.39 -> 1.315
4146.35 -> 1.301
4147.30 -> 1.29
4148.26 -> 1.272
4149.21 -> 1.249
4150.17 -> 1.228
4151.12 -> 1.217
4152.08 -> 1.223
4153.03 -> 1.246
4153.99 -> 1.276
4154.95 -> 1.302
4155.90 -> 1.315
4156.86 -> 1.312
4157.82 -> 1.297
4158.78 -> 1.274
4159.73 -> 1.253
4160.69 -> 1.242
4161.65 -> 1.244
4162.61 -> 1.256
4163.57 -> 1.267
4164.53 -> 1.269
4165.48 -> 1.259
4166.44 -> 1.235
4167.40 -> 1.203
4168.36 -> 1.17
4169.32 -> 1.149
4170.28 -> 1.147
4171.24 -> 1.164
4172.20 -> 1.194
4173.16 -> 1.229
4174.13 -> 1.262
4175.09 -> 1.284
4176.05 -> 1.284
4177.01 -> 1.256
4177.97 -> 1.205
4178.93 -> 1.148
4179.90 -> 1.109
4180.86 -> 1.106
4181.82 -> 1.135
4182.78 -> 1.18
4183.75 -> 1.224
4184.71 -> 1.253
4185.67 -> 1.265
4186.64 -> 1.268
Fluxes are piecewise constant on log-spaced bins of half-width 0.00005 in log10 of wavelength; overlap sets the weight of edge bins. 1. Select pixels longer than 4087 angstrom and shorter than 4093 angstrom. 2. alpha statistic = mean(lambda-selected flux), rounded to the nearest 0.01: 1.18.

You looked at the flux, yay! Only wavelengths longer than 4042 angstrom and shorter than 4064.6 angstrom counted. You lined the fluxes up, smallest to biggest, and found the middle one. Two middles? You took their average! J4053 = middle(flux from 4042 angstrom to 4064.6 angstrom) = 1.34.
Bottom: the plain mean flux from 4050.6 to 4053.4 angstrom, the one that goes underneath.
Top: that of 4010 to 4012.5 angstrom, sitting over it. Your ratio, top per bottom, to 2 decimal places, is 0.95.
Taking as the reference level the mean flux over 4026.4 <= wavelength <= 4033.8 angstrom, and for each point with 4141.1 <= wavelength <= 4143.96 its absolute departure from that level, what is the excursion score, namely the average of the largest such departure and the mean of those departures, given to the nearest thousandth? 0.048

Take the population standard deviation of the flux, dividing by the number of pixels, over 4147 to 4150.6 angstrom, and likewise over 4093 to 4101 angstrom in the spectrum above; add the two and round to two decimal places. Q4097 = 0.13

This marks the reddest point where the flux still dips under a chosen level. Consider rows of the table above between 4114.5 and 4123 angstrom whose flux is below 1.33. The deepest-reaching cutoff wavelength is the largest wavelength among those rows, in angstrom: 4122.55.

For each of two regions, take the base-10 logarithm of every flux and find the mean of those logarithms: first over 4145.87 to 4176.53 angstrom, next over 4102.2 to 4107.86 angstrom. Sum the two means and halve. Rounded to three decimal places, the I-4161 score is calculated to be 0.028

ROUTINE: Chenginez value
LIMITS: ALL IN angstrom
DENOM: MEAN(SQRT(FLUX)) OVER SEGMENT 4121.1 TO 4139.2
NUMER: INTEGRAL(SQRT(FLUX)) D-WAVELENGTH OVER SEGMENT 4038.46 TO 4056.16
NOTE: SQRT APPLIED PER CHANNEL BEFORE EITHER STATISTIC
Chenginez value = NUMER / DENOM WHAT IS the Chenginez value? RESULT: 18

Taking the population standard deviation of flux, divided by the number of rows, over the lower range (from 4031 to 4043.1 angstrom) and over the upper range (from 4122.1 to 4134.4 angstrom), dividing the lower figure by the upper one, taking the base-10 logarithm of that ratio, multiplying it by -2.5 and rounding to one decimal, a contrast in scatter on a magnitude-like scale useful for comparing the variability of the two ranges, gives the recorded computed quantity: -1.7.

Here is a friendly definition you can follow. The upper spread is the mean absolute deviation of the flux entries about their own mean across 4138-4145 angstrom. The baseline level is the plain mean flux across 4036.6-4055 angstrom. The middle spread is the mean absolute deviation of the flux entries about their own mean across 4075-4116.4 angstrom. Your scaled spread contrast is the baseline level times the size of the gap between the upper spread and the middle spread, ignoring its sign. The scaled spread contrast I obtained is 0.14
